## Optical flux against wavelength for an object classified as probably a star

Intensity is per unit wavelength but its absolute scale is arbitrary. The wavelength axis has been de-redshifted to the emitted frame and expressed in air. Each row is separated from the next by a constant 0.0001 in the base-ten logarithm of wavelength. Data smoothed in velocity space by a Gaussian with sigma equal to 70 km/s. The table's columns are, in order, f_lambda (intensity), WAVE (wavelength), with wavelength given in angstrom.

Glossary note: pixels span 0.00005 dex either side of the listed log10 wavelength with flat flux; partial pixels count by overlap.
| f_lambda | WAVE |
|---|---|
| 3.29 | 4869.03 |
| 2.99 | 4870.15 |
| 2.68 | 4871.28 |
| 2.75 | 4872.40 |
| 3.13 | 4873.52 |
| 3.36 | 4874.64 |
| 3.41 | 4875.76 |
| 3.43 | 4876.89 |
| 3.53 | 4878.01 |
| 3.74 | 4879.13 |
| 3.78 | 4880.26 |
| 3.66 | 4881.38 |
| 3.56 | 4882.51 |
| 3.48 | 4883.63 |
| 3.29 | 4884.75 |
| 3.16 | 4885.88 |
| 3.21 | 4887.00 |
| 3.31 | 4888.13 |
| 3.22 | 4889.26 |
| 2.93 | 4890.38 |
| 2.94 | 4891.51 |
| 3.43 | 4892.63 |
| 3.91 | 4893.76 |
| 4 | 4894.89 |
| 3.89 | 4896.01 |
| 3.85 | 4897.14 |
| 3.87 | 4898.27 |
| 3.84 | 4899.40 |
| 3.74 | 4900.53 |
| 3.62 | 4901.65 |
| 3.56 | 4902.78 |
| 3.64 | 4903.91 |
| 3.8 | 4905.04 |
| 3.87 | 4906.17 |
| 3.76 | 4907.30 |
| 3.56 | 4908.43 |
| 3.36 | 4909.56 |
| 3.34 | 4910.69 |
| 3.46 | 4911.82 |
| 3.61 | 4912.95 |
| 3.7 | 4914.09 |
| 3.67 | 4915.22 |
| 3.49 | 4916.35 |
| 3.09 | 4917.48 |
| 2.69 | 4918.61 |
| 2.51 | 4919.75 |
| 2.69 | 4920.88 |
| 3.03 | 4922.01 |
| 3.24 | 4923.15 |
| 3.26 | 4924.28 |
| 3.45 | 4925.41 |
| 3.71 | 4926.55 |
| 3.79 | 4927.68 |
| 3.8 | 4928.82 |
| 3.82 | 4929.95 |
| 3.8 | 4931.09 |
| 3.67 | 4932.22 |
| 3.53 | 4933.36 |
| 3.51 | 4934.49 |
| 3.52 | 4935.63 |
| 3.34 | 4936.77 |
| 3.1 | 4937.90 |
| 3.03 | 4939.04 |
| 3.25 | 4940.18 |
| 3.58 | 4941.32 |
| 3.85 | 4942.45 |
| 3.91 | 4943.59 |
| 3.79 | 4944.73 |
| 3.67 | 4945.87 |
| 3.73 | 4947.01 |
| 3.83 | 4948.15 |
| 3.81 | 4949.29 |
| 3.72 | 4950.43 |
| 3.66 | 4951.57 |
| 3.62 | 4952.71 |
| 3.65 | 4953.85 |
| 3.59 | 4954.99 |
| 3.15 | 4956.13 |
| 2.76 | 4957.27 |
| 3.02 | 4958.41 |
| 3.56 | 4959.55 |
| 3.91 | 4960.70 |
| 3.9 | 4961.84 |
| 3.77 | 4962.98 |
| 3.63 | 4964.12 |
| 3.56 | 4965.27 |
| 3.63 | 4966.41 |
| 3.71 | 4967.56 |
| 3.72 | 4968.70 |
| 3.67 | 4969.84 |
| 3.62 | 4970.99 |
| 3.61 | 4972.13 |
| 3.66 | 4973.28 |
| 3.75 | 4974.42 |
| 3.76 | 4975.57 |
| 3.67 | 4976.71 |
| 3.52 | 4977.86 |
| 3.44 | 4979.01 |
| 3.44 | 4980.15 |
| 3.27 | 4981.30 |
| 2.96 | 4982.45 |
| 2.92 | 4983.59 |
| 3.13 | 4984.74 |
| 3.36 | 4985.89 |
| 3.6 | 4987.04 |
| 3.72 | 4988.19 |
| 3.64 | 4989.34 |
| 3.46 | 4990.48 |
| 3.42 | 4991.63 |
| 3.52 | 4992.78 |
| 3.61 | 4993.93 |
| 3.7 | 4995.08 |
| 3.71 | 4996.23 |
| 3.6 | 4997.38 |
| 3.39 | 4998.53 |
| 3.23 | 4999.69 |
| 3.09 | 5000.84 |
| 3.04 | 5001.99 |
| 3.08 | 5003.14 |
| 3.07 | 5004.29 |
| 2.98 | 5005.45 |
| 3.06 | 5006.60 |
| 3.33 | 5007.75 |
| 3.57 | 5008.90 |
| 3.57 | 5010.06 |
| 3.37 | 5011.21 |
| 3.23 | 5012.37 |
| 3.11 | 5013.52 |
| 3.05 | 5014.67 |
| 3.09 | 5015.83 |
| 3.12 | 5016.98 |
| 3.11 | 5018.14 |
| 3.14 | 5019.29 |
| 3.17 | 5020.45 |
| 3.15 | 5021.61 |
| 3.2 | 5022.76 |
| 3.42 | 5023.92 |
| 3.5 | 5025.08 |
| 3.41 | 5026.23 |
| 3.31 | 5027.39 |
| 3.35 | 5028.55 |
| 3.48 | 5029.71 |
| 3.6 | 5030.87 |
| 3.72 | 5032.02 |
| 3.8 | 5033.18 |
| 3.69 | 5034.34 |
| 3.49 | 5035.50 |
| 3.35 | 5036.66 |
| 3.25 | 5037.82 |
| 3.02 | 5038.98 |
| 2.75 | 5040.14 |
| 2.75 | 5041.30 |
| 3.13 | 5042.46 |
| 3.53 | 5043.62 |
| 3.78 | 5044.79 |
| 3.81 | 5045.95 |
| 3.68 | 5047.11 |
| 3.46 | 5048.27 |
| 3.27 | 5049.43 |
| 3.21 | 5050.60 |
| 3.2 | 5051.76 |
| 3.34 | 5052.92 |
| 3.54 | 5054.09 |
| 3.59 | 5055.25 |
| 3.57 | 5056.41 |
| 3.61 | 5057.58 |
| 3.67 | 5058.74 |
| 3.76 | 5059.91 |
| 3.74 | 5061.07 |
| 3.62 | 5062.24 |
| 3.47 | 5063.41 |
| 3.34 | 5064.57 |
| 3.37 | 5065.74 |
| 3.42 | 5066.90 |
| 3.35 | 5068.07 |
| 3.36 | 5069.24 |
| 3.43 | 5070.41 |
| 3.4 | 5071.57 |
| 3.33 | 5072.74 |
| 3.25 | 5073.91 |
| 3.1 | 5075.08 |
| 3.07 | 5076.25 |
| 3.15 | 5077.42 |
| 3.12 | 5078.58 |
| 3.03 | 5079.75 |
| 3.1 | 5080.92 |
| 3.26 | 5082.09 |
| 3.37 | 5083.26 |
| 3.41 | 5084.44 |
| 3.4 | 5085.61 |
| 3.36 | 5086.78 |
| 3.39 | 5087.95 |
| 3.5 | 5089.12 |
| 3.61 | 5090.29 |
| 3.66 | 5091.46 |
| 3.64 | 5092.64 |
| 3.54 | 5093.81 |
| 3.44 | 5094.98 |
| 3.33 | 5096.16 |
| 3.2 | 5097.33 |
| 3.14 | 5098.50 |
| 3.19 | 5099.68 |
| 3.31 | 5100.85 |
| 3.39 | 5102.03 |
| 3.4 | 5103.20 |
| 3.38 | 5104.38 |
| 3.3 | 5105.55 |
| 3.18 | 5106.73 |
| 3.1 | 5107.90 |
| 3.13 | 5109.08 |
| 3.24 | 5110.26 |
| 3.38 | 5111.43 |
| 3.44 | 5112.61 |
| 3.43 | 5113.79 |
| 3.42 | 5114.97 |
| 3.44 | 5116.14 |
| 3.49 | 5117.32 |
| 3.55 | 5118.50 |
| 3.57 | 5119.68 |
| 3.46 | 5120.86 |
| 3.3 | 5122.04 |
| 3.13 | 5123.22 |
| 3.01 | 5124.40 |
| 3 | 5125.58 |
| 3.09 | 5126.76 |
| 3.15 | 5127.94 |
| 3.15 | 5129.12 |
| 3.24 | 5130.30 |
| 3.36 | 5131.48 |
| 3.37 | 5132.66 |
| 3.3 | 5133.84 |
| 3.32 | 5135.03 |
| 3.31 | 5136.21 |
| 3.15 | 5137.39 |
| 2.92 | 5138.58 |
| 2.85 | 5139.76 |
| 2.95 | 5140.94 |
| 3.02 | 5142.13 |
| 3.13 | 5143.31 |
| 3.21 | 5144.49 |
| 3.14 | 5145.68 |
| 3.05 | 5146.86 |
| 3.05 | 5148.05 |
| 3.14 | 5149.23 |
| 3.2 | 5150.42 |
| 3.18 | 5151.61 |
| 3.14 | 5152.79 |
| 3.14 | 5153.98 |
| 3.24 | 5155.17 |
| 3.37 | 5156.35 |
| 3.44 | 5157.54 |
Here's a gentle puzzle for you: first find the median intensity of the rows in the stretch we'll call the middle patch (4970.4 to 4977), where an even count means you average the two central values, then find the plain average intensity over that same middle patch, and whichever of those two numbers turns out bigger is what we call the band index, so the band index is 3.68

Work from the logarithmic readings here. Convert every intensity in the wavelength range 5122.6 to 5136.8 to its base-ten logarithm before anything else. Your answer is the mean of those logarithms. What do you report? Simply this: 0.51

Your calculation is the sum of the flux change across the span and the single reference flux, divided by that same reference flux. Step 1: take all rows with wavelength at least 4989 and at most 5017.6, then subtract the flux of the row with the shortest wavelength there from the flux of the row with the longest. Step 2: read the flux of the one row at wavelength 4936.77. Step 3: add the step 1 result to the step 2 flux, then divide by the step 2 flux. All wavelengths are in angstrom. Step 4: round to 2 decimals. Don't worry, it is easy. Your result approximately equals 0.84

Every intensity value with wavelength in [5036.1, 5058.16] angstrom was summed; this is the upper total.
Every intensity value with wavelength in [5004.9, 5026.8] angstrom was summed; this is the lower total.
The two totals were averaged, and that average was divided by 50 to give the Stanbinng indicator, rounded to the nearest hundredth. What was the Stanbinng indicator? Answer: 1.25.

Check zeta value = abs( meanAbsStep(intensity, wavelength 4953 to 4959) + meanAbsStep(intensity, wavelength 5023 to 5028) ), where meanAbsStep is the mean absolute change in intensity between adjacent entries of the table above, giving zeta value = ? 0.38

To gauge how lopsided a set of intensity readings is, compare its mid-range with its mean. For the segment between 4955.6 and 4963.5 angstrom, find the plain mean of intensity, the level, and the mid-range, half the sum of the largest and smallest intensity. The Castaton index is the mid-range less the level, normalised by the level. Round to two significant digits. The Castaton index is -0.030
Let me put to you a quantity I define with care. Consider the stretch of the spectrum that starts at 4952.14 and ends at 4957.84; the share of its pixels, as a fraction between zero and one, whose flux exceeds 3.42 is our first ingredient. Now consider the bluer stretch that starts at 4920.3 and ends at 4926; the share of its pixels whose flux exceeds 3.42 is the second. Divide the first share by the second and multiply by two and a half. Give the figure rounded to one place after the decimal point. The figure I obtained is 7.5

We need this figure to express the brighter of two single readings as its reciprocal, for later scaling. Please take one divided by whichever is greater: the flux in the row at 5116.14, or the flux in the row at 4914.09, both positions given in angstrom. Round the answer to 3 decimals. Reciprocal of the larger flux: 0.270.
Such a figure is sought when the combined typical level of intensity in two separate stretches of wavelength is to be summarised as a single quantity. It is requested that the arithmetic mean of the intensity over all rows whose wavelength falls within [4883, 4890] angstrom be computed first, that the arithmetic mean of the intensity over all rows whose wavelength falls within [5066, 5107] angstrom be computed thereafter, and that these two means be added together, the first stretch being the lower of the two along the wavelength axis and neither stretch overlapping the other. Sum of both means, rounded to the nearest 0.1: 6.6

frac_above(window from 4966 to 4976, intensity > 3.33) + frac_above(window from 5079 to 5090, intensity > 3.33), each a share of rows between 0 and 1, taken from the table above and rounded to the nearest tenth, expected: 1.7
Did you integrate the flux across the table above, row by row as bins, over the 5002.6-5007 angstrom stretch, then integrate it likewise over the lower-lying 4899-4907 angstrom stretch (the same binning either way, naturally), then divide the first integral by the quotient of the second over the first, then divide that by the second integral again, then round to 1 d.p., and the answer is 0.2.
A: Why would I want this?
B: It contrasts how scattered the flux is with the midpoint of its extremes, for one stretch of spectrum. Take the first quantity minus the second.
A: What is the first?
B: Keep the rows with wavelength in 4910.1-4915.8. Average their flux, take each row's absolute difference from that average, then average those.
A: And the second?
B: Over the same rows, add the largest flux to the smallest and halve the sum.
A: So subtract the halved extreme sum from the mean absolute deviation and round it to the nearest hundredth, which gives -3.40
